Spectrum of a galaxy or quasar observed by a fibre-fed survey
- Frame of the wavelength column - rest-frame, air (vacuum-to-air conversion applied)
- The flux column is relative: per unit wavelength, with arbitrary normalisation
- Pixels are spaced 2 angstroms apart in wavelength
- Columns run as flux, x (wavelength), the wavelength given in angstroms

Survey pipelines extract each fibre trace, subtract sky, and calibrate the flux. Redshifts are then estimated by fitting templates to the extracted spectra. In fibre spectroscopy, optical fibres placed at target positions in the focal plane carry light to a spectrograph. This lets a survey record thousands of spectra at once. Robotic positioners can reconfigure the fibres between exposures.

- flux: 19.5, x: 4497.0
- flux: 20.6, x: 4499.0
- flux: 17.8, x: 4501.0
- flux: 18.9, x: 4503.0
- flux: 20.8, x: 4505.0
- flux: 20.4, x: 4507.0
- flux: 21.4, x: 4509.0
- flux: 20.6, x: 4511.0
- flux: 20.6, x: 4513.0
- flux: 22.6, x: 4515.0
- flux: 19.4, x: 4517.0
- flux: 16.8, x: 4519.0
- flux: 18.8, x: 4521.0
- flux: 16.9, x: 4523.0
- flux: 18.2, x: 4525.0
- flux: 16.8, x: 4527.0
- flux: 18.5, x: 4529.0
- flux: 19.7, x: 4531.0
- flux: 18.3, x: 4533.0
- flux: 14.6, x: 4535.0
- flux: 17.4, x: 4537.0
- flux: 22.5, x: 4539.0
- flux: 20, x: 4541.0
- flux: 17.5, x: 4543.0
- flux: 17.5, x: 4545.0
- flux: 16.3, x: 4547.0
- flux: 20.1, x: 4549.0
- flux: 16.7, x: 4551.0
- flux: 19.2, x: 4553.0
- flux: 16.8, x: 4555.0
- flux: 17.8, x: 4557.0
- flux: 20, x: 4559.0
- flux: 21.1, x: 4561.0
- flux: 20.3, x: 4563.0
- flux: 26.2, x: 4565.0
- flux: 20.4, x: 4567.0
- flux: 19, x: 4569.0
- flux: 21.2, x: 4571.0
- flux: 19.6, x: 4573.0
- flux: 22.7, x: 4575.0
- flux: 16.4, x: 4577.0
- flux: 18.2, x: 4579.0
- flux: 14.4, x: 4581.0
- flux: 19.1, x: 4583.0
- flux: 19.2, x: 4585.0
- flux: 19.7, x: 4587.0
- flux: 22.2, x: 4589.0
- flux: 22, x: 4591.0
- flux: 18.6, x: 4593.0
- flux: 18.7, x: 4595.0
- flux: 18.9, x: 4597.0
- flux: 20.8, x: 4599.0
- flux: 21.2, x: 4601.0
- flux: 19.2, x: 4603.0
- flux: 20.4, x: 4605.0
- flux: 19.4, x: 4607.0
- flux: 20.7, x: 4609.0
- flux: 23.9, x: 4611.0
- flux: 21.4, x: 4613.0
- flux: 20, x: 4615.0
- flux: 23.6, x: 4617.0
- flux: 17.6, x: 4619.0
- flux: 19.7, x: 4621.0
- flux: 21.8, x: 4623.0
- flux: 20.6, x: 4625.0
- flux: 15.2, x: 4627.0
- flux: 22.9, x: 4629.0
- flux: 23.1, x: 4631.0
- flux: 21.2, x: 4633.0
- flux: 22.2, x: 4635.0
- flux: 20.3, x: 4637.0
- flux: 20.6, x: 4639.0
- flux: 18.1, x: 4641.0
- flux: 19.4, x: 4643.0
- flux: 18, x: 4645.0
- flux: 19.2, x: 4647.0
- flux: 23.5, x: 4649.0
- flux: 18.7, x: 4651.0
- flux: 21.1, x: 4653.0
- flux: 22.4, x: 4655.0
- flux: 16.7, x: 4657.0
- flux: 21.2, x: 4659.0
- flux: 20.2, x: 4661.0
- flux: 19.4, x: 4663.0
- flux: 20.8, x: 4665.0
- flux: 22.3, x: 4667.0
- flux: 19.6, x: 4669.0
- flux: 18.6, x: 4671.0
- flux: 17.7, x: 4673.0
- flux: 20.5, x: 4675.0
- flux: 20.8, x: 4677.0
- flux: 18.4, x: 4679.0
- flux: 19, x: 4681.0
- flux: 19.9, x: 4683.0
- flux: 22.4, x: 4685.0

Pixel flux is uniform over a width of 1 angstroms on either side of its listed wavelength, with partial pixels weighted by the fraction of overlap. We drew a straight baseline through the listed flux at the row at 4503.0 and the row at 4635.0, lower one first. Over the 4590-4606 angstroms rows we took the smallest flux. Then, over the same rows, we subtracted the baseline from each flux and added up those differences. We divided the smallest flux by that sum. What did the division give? -1.8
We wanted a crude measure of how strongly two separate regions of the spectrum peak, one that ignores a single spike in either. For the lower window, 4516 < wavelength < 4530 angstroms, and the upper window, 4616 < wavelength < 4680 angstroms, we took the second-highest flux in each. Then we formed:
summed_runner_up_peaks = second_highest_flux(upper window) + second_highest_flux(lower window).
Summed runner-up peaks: 42.3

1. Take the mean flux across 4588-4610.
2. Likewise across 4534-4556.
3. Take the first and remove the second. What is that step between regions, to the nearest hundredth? 2.14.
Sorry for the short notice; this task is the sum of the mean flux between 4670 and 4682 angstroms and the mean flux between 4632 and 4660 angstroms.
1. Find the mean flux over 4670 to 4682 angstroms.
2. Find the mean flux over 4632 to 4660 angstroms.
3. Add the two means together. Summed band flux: 39.4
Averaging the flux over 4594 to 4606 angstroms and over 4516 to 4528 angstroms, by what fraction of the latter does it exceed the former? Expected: -0.12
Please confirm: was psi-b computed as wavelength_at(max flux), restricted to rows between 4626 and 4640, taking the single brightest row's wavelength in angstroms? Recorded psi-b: 4631.0 angstroms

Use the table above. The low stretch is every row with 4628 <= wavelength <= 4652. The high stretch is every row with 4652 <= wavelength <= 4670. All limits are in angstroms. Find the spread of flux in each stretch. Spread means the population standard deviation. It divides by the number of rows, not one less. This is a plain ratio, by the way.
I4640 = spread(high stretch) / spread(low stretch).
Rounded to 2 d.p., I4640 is 0.87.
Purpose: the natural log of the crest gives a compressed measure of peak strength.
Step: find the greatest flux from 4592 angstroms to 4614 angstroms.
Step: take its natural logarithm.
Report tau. 3.17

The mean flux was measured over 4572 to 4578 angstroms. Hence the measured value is 19.6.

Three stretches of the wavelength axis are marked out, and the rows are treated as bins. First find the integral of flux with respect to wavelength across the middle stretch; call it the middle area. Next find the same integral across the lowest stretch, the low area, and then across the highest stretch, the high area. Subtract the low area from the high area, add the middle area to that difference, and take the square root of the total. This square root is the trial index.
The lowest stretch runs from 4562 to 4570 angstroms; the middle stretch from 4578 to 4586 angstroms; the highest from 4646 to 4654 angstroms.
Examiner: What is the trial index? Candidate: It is 11.6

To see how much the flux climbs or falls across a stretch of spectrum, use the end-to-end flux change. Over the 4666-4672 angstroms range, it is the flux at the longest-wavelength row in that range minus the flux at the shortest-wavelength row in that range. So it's -4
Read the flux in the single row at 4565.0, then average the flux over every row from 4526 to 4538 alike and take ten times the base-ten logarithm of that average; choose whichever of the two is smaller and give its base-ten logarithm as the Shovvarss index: 1.09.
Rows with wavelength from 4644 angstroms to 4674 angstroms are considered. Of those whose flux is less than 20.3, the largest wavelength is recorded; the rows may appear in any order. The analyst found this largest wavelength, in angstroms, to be 4673.0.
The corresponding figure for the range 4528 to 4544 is 4543.0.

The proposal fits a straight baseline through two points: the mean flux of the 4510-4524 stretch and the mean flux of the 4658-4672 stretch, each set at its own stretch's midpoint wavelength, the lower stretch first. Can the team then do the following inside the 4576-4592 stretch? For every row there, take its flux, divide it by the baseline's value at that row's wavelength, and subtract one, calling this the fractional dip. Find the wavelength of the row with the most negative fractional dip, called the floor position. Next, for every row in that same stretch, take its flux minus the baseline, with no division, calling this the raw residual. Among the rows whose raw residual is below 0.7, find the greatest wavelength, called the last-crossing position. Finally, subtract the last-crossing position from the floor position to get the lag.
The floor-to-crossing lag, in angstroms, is -6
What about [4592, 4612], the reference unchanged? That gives -14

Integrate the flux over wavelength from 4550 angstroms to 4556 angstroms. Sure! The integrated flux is 105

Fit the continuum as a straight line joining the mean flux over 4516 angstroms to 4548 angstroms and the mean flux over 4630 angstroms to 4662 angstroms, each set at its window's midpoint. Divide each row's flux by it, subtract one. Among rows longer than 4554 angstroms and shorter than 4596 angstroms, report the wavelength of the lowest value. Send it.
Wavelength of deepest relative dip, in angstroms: 4581.0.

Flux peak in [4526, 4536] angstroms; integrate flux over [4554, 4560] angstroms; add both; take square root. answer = 11.4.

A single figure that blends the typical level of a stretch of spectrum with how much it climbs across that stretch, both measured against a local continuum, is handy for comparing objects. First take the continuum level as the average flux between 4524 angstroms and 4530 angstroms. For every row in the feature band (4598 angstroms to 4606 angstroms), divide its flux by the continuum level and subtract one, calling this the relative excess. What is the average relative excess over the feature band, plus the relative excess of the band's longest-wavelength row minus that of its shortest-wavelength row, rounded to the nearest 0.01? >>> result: 0.12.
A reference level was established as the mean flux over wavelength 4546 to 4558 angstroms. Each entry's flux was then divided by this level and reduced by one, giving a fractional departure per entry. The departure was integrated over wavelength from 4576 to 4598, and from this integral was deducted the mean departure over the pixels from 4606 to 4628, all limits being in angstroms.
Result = 1.1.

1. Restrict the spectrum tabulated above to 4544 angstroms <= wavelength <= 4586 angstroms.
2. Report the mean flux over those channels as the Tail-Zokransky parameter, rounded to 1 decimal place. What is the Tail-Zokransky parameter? 19.2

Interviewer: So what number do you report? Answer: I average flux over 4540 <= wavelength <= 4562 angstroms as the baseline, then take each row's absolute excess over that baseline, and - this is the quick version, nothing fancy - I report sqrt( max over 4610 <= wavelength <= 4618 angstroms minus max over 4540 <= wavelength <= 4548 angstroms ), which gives 1.8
